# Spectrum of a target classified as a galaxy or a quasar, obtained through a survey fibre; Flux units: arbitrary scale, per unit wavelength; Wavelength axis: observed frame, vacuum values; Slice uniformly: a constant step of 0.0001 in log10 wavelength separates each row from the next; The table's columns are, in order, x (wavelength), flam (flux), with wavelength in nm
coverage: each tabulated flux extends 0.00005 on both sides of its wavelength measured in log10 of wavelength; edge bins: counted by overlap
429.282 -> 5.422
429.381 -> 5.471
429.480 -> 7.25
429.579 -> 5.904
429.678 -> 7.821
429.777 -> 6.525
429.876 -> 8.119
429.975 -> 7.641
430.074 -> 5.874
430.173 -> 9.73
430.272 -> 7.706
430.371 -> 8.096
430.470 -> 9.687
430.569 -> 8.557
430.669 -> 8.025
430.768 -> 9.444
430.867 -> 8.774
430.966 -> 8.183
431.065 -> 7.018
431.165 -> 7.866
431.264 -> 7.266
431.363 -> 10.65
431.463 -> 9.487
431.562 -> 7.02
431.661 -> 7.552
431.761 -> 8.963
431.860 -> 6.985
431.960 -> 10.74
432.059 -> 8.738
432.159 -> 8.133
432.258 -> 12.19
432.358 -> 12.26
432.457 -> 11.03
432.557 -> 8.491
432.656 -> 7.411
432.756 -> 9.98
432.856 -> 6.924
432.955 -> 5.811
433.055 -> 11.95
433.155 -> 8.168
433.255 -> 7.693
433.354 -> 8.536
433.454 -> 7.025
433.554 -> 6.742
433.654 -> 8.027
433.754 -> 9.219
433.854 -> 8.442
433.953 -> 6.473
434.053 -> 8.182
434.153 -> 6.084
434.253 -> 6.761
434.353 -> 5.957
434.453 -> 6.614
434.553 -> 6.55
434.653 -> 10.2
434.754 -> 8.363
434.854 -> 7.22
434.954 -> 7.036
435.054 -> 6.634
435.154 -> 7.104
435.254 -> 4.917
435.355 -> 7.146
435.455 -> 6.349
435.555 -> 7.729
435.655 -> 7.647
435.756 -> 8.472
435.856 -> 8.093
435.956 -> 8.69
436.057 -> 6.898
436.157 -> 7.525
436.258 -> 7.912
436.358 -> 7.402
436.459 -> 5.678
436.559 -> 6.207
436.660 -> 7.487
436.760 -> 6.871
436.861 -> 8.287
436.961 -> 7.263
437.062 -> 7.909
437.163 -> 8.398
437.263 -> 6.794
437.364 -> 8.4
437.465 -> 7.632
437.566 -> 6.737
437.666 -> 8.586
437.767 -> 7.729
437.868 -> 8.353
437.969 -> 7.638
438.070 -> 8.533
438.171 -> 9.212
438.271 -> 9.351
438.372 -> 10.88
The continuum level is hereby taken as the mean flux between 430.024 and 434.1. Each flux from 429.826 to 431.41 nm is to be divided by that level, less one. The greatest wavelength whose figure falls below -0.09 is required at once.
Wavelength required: 431.264 nm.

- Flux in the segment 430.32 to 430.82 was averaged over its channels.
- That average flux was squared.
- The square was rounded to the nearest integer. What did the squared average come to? 77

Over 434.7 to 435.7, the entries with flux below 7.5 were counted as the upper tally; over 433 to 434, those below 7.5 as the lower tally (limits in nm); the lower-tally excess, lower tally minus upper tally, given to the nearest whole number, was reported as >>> -4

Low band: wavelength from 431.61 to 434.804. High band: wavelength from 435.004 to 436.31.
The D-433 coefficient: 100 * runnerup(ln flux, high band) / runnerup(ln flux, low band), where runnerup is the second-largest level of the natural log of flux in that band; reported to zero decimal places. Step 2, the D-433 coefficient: 85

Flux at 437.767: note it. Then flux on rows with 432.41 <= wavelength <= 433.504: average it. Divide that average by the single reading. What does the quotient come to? 1.09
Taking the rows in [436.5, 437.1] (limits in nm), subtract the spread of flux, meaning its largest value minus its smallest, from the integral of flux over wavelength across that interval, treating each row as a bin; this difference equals 2.3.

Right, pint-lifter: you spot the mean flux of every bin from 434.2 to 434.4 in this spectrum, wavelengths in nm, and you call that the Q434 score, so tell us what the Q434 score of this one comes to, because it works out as 6.4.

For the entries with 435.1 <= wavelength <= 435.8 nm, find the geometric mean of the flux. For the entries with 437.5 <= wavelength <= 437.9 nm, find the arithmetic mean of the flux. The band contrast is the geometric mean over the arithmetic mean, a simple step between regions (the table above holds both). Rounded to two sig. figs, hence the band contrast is 0.89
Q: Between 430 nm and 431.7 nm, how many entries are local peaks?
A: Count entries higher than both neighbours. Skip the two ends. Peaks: 5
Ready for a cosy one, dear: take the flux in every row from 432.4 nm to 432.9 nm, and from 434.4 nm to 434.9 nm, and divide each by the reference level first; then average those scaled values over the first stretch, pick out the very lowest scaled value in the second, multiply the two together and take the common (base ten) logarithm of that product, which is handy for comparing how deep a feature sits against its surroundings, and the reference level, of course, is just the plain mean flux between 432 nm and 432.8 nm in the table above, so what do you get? -0.22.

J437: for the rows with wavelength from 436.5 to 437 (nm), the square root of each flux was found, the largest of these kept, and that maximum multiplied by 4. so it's 11.5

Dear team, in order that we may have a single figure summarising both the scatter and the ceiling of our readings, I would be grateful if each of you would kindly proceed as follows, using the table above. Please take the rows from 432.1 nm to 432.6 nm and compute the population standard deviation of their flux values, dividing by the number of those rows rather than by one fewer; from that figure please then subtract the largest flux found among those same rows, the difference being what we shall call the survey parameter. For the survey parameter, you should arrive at -10.5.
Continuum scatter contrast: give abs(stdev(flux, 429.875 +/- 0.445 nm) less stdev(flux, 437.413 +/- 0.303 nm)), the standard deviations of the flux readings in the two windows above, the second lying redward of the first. 0.37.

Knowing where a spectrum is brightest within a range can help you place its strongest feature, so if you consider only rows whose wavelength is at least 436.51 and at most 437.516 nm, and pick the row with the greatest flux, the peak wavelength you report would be 437.364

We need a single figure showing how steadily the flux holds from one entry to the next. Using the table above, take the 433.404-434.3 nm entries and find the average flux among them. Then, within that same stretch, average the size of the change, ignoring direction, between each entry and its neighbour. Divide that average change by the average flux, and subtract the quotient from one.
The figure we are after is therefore 0.83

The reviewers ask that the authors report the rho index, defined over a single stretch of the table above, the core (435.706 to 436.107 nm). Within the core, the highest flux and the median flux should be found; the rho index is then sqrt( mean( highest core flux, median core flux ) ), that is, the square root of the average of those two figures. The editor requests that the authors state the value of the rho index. 2.91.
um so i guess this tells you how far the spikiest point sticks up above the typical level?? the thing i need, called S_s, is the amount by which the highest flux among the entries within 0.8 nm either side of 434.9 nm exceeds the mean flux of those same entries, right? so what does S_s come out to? 3.2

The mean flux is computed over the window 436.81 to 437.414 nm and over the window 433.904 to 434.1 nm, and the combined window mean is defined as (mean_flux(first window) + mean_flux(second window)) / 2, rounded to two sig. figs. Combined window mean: 7.6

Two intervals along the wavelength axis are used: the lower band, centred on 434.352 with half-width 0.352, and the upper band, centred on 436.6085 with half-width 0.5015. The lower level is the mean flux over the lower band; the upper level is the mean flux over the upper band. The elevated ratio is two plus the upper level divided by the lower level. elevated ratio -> 3.01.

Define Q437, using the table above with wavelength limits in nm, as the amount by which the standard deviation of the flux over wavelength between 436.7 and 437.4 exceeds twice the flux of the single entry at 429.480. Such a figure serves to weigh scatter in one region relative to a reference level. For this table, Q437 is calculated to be -13.8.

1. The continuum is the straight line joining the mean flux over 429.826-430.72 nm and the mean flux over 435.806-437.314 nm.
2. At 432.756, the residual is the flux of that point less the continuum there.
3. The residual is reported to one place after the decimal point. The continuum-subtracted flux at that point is 2.1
